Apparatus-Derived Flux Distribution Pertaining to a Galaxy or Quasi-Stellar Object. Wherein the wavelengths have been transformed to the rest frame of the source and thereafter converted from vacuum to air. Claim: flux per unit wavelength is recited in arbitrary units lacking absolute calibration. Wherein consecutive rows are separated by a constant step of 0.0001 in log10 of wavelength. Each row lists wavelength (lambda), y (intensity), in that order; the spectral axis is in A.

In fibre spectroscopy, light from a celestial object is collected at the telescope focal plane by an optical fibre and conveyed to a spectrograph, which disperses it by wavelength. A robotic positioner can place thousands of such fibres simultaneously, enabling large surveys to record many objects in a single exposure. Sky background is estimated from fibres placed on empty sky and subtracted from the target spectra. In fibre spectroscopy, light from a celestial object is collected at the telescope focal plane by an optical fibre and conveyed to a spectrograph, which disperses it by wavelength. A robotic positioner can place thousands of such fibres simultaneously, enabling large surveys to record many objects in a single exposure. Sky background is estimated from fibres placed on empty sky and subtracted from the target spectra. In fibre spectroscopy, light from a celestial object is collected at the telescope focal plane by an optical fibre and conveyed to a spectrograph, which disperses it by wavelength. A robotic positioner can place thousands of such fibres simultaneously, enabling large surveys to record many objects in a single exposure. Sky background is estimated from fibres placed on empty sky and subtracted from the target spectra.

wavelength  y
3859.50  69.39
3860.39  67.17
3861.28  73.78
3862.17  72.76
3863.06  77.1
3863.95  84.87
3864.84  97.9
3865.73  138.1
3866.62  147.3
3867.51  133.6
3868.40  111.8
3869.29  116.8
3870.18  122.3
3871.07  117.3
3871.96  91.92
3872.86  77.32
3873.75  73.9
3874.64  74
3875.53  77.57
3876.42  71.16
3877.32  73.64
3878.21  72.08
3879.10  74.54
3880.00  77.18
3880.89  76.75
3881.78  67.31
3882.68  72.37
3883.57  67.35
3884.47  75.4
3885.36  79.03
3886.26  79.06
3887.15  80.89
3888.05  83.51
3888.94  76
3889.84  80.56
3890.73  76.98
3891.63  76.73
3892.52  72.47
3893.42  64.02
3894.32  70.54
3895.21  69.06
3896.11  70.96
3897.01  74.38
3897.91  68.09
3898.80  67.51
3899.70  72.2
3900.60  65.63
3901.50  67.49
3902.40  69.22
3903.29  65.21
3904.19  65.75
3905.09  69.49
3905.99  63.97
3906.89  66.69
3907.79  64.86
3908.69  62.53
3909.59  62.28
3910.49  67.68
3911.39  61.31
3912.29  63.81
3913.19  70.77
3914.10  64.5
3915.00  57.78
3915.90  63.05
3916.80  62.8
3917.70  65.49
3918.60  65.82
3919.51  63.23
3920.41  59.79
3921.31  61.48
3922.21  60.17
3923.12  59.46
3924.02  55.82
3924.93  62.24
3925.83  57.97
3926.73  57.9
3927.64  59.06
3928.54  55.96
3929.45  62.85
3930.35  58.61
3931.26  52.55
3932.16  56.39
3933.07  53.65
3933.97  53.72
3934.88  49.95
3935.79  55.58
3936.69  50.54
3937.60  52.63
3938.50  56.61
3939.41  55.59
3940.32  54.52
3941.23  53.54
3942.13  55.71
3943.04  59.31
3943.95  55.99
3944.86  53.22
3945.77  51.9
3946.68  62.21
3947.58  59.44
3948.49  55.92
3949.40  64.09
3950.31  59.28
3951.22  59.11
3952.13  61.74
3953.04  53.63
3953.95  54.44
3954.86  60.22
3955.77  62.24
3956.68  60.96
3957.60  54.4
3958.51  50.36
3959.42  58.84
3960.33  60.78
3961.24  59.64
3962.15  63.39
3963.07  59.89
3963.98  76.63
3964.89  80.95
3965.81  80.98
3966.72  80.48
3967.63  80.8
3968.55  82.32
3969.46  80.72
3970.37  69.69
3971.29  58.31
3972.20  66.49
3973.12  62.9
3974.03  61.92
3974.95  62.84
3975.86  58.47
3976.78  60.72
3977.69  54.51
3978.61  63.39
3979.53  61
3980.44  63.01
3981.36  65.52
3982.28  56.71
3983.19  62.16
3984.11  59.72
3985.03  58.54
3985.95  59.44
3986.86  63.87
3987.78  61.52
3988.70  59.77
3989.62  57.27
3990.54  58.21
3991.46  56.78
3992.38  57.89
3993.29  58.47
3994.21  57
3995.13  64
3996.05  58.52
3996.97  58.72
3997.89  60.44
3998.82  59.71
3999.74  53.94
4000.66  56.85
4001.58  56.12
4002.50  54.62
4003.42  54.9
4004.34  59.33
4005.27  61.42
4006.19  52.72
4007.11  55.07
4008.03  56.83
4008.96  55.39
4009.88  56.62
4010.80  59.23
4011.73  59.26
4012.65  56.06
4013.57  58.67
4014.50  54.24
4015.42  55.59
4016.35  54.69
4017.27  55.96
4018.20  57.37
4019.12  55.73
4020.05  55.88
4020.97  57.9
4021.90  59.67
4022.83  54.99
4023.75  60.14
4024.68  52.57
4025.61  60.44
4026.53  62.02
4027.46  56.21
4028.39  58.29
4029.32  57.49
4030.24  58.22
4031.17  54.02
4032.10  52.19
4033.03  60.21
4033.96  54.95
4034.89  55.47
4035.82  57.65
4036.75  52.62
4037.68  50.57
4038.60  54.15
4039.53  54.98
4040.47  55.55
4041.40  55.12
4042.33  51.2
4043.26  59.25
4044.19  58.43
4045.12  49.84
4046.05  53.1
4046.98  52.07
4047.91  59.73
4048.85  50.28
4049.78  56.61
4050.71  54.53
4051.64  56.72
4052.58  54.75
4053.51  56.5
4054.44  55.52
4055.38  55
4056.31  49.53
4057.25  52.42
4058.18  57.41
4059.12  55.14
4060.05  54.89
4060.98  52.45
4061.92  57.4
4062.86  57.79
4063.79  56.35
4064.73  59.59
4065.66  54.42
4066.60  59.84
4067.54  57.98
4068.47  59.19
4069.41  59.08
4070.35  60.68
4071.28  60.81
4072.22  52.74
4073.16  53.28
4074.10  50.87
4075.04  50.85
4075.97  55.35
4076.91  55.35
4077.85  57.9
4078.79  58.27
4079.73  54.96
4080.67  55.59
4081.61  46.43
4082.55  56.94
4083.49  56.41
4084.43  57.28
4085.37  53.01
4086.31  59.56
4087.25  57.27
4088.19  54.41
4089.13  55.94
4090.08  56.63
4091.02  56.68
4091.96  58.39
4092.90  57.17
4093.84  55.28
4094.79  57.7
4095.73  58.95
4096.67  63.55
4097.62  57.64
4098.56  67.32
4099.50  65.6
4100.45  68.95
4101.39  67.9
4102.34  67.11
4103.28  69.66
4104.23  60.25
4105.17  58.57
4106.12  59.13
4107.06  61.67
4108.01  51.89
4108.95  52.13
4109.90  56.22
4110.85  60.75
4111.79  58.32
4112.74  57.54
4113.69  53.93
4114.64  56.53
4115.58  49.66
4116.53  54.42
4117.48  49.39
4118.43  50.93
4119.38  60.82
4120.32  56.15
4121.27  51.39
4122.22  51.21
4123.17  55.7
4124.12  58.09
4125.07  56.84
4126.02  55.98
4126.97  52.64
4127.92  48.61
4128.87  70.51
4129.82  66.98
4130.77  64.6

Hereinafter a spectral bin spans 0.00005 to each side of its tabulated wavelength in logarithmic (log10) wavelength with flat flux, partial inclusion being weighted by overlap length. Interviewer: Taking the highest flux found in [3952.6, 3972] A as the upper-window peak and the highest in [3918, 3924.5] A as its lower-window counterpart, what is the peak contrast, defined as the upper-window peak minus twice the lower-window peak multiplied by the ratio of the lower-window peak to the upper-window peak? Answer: -23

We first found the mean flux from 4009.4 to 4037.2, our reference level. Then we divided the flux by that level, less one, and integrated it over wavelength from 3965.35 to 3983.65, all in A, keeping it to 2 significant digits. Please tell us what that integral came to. 3.2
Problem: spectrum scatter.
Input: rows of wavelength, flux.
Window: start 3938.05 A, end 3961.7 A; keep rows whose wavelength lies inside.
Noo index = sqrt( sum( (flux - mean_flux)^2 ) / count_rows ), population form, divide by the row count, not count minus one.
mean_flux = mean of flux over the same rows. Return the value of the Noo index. 3.5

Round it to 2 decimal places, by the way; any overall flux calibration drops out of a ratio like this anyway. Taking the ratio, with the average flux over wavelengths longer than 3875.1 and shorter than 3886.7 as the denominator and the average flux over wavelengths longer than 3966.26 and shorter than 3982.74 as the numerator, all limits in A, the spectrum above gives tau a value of 0.89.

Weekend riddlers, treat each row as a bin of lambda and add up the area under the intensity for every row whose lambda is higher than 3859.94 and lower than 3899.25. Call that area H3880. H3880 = 3280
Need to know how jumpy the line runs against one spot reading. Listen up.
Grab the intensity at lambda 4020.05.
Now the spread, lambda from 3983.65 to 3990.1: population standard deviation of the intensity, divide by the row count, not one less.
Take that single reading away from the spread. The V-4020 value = -54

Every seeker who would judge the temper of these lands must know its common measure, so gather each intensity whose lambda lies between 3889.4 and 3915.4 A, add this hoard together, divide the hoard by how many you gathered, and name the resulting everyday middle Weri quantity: 68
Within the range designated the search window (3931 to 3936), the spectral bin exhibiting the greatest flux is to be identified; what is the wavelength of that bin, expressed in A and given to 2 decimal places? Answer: 3932.16 A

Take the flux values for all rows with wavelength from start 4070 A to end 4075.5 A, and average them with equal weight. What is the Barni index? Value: 55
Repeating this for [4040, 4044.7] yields 56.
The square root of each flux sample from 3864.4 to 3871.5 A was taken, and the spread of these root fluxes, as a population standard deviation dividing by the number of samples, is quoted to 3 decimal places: 0.670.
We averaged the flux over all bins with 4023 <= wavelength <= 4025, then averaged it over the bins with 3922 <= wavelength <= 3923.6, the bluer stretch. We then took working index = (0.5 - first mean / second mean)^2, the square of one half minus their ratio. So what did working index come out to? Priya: 0.20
